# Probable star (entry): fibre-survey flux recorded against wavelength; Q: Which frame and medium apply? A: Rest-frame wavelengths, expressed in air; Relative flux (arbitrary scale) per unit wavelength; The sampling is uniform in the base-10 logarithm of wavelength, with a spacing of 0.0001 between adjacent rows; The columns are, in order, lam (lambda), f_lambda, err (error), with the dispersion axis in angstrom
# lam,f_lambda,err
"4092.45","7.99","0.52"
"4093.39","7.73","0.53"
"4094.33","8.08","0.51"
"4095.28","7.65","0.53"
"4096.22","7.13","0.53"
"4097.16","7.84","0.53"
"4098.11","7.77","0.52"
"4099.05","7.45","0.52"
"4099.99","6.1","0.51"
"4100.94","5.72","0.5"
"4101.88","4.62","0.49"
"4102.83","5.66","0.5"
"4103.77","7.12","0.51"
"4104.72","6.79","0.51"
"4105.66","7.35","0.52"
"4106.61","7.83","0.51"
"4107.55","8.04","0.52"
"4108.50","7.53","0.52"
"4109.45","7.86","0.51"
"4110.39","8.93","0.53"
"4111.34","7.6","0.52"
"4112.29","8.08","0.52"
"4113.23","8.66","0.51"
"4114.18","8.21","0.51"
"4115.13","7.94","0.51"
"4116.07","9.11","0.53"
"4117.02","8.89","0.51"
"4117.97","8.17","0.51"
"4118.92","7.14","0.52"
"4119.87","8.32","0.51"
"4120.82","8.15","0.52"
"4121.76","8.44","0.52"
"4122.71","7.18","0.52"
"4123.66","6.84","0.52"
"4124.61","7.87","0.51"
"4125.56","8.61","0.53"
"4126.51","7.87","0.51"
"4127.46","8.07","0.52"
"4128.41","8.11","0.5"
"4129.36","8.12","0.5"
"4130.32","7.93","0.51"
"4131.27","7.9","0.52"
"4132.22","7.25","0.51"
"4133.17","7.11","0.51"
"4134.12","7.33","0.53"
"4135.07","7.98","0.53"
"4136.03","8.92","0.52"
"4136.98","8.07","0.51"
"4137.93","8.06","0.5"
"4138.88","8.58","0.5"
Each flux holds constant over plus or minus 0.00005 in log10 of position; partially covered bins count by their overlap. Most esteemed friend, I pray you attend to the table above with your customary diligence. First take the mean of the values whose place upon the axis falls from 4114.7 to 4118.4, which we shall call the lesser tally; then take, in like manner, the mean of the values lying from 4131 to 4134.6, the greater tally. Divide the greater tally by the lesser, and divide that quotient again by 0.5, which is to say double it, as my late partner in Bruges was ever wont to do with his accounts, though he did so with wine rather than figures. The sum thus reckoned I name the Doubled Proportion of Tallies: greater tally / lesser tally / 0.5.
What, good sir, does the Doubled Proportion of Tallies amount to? 1.7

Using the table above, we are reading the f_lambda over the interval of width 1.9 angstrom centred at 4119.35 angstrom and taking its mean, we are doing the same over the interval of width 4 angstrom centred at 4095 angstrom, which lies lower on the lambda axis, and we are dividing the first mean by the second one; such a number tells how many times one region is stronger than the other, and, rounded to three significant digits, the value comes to 1.01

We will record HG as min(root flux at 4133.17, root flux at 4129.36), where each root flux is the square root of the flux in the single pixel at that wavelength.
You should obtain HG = 2.67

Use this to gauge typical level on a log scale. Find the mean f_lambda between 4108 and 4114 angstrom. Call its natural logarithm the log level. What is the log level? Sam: 2.09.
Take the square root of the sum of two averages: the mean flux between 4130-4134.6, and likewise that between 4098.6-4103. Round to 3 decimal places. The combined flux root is 3.663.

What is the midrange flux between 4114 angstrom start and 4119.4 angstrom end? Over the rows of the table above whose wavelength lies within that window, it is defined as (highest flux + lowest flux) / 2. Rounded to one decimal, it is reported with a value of 8.1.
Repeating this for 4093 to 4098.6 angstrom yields 7.6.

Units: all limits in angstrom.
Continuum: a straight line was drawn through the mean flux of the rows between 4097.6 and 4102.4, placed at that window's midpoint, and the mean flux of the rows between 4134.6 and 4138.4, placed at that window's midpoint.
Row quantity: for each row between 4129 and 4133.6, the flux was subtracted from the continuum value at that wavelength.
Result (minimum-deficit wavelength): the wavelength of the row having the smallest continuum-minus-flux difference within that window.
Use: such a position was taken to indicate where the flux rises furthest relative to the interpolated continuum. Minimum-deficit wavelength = 4129.36 angstrom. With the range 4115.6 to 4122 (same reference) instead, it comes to 4116.07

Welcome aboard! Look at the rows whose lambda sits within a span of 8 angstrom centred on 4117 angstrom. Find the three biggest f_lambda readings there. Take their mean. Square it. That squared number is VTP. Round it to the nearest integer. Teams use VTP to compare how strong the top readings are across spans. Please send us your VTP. 79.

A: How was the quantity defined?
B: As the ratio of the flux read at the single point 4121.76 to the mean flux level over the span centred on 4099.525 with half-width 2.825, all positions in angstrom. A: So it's 1.28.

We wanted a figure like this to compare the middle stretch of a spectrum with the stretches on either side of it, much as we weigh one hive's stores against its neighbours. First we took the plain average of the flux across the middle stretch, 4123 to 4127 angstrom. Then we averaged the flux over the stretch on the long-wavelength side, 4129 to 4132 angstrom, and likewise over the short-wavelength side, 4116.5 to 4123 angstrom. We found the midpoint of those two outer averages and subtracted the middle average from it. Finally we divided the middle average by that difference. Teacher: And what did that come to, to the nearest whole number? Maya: 36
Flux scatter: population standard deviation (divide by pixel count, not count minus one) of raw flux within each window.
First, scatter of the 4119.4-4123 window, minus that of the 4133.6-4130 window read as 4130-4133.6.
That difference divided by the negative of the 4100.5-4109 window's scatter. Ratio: -0.1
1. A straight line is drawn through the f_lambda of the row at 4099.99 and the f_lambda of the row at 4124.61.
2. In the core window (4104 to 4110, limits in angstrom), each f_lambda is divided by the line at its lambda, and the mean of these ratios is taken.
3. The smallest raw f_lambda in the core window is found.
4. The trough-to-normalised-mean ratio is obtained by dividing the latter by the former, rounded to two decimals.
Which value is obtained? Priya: 5.93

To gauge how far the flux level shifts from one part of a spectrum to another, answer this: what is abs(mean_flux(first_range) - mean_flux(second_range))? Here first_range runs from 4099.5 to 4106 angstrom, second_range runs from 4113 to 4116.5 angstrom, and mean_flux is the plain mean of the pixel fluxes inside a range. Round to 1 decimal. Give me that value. 2.3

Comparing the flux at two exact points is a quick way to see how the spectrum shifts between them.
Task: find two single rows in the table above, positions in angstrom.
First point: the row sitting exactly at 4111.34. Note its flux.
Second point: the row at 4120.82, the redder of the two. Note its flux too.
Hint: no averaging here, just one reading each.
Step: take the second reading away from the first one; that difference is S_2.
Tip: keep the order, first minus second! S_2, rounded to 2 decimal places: -0.55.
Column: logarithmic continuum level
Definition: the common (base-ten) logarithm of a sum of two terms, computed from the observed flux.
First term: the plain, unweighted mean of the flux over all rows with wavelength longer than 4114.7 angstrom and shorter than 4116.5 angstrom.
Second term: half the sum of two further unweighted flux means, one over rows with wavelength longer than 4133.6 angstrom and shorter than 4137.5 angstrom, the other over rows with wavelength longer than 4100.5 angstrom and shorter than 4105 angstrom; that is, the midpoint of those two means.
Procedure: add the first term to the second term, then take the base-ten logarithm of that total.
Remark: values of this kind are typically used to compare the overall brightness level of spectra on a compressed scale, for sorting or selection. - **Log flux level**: 1.19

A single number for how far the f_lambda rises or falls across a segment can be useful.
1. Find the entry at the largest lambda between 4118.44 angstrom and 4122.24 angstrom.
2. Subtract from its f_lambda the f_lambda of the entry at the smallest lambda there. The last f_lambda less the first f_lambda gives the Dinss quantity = 1.3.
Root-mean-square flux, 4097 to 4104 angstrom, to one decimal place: 6.6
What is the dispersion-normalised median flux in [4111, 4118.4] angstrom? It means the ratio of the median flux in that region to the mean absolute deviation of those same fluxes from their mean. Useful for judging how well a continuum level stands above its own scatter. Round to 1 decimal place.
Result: 19.7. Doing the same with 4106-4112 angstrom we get 22.6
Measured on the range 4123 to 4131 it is 26.6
